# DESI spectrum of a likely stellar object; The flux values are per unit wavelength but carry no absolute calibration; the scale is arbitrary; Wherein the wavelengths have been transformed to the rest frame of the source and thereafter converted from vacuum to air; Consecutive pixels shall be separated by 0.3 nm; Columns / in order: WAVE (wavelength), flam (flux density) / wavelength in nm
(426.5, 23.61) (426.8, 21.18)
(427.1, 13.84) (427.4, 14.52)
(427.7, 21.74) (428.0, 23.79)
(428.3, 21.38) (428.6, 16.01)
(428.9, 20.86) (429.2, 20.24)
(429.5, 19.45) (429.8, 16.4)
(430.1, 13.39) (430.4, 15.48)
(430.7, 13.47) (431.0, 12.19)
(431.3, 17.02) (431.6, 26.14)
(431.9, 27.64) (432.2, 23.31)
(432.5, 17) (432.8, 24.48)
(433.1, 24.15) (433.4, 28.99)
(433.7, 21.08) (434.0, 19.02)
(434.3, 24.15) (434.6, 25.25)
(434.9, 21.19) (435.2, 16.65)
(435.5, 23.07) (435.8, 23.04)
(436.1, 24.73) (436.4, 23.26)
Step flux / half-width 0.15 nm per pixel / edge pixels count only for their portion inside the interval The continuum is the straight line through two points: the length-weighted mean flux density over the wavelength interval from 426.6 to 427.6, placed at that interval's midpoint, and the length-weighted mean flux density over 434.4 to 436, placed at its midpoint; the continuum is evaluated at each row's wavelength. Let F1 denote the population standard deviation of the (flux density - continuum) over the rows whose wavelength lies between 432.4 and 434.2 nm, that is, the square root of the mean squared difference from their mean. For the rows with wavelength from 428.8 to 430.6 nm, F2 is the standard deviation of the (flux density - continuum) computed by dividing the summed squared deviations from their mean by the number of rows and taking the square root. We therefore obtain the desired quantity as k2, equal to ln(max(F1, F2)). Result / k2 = 1.37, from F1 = 3.9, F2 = 3.0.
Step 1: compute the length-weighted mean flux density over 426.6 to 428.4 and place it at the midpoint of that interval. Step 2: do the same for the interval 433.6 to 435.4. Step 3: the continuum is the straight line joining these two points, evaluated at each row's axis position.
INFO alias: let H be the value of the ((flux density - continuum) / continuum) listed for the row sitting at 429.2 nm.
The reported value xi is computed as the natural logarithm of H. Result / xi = -4.1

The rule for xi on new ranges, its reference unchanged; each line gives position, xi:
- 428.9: -3.0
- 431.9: -1.1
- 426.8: -2.3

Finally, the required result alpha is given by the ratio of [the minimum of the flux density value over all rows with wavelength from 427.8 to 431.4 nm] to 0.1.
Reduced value 122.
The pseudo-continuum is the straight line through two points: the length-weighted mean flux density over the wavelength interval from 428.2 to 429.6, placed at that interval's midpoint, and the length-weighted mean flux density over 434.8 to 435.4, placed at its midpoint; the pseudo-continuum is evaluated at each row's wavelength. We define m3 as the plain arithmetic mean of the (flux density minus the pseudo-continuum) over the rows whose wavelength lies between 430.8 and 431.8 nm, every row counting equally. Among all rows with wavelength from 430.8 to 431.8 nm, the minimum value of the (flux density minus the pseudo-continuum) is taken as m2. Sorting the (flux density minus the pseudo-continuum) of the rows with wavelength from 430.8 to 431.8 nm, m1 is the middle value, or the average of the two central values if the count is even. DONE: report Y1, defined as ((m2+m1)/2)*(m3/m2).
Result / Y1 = -0.6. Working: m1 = -2.3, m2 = -7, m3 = -1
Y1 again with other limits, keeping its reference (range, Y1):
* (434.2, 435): 7.5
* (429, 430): -0.4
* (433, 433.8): 9.9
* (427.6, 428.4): 2.9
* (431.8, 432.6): -1.3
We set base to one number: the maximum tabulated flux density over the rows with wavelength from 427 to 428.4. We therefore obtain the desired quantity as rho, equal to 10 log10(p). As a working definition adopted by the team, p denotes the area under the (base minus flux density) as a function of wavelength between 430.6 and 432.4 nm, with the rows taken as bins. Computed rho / 8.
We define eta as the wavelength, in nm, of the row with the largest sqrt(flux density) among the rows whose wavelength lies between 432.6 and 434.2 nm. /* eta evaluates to 433.4 nm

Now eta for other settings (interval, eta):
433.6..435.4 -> 434.6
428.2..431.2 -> 428.3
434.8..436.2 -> 436.1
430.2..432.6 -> 431.9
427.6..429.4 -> 428.0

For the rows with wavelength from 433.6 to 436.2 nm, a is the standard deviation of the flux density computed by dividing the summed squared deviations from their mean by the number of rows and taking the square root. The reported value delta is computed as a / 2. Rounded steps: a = 2.7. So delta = 1.3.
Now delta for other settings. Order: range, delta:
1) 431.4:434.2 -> 1.9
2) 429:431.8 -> 2.0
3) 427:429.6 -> 1.6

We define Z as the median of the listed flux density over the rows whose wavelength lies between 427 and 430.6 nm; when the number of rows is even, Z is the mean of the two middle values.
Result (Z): 17.9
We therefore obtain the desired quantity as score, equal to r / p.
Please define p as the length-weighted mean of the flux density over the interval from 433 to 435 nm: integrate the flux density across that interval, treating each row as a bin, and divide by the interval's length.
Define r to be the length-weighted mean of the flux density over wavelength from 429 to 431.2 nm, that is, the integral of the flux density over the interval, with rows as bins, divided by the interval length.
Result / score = 0.7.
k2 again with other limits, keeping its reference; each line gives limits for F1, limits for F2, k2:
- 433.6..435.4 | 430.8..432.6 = 1.69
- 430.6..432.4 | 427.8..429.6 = 1.76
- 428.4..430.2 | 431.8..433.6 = 1.33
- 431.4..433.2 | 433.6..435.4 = 1.25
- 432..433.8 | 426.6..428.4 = 1.30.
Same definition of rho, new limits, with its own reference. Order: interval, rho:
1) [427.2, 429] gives 9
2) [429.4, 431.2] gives 12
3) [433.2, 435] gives -1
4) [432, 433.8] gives -1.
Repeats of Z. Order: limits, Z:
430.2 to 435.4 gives 21.2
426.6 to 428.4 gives 21.3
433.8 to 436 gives 23.0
